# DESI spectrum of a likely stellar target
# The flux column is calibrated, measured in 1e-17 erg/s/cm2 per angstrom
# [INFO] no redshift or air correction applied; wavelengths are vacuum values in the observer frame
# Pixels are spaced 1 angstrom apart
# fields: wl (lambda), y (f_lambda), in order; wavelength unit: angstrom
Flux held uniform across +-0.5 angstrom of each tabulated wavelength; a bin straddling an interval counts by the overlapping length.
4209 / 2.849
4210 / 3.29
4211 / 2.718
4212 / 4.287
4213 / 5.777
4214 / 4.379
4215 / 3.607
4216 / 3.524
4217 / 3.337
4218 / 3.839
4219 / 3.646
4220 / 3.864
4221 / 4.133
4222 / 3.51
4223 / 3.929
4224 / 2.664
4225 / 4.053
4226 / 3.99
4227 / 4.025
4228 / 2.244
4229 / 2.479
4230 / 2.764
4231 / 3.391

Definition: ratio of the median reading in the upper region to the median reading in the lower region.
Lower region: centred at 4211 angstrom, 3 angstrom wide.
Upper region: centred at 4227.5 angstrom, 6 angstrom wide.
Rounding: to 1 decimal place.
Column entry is 1.0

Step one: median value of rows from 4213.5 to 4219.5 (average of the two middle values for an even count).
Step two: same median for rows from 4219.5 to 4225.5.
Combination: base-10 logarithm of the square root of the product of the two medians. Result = 0.58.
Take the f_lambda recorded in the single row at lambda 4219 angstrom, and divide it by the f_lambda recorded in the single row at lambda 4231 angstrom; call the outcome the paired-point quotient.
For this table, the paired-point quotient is 1.08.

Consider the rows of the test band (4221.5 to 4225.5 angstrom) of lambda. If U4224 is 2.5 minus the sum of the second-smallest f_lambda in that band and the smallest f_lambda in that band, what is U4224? -3.7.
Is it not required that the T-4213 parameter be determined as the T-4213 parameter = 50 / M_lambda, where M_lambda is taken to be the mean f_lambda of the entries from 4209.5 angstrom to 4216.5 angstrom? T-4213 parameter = 12.7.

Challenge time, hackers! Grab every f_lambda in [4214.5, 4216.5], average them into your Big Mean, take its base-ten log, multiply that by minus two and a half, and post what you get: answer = -1.38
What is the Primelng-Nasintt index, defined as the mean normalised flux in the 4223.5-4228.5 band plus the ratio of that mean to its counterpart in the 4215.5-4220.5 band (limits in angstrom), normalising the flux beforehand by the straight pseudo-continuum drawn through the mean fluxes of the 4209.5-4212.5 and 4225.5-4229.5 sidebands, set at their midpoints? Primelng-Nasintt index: 2.03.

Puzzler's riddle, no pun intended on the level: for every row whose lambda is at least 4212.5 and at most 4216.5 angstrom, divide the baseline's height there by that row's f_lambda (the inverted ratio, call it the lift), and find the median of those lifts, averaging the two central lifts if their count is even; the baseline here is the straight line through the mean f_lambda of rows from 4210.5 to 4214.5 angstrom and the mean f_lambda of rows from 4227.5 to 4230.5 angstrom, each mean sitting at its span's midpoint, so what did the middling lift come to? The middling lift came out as 1.03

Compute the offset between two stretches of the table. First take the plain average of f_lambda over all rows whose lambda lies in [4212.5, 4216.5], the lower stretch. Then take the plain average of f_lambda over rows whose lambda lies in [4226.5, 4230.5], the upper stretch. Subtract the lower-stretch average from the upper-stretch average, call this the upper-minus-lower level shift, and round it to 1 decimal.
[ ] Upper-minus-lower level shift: -1.4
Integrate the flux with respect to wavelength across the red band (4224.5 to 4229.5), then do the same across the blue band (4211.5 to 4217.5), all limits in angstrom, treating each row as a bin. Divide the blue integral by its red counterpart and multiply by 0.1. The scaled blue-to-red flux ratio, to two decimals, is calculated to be 0.15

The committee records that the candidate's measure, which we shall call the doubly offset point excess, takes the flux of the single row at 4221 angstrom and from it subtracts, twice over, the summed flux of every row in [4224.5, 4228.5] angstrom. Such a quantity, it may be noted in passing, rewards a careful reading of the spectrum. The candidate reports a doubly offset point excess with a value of -24.5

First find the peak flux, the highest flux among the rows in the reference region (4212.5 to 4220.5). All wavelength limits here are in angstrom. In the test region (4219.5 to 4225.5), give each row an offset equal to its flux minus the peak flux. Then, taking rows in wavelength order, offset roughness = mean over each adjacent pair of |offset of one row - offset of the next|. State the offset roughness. 0.79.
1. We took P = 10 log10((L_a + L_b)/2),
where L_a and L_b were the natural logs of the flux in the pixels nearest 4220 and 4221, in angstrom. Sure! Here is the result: 1.4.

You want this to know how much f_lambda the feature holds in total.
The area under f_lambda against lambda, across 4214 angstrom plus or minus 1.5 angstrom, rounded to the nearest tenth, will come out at 13.8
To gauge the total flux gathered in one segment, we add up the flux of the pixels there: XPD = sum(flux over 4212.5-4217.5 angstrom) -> 21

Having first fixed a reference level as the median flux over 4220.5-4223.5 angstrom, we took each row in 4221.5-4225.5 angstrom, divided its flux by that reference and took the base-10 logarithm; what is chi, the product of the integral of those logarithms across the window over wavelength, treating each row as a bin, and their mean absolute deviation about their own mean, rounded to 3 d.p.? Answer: -0.012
